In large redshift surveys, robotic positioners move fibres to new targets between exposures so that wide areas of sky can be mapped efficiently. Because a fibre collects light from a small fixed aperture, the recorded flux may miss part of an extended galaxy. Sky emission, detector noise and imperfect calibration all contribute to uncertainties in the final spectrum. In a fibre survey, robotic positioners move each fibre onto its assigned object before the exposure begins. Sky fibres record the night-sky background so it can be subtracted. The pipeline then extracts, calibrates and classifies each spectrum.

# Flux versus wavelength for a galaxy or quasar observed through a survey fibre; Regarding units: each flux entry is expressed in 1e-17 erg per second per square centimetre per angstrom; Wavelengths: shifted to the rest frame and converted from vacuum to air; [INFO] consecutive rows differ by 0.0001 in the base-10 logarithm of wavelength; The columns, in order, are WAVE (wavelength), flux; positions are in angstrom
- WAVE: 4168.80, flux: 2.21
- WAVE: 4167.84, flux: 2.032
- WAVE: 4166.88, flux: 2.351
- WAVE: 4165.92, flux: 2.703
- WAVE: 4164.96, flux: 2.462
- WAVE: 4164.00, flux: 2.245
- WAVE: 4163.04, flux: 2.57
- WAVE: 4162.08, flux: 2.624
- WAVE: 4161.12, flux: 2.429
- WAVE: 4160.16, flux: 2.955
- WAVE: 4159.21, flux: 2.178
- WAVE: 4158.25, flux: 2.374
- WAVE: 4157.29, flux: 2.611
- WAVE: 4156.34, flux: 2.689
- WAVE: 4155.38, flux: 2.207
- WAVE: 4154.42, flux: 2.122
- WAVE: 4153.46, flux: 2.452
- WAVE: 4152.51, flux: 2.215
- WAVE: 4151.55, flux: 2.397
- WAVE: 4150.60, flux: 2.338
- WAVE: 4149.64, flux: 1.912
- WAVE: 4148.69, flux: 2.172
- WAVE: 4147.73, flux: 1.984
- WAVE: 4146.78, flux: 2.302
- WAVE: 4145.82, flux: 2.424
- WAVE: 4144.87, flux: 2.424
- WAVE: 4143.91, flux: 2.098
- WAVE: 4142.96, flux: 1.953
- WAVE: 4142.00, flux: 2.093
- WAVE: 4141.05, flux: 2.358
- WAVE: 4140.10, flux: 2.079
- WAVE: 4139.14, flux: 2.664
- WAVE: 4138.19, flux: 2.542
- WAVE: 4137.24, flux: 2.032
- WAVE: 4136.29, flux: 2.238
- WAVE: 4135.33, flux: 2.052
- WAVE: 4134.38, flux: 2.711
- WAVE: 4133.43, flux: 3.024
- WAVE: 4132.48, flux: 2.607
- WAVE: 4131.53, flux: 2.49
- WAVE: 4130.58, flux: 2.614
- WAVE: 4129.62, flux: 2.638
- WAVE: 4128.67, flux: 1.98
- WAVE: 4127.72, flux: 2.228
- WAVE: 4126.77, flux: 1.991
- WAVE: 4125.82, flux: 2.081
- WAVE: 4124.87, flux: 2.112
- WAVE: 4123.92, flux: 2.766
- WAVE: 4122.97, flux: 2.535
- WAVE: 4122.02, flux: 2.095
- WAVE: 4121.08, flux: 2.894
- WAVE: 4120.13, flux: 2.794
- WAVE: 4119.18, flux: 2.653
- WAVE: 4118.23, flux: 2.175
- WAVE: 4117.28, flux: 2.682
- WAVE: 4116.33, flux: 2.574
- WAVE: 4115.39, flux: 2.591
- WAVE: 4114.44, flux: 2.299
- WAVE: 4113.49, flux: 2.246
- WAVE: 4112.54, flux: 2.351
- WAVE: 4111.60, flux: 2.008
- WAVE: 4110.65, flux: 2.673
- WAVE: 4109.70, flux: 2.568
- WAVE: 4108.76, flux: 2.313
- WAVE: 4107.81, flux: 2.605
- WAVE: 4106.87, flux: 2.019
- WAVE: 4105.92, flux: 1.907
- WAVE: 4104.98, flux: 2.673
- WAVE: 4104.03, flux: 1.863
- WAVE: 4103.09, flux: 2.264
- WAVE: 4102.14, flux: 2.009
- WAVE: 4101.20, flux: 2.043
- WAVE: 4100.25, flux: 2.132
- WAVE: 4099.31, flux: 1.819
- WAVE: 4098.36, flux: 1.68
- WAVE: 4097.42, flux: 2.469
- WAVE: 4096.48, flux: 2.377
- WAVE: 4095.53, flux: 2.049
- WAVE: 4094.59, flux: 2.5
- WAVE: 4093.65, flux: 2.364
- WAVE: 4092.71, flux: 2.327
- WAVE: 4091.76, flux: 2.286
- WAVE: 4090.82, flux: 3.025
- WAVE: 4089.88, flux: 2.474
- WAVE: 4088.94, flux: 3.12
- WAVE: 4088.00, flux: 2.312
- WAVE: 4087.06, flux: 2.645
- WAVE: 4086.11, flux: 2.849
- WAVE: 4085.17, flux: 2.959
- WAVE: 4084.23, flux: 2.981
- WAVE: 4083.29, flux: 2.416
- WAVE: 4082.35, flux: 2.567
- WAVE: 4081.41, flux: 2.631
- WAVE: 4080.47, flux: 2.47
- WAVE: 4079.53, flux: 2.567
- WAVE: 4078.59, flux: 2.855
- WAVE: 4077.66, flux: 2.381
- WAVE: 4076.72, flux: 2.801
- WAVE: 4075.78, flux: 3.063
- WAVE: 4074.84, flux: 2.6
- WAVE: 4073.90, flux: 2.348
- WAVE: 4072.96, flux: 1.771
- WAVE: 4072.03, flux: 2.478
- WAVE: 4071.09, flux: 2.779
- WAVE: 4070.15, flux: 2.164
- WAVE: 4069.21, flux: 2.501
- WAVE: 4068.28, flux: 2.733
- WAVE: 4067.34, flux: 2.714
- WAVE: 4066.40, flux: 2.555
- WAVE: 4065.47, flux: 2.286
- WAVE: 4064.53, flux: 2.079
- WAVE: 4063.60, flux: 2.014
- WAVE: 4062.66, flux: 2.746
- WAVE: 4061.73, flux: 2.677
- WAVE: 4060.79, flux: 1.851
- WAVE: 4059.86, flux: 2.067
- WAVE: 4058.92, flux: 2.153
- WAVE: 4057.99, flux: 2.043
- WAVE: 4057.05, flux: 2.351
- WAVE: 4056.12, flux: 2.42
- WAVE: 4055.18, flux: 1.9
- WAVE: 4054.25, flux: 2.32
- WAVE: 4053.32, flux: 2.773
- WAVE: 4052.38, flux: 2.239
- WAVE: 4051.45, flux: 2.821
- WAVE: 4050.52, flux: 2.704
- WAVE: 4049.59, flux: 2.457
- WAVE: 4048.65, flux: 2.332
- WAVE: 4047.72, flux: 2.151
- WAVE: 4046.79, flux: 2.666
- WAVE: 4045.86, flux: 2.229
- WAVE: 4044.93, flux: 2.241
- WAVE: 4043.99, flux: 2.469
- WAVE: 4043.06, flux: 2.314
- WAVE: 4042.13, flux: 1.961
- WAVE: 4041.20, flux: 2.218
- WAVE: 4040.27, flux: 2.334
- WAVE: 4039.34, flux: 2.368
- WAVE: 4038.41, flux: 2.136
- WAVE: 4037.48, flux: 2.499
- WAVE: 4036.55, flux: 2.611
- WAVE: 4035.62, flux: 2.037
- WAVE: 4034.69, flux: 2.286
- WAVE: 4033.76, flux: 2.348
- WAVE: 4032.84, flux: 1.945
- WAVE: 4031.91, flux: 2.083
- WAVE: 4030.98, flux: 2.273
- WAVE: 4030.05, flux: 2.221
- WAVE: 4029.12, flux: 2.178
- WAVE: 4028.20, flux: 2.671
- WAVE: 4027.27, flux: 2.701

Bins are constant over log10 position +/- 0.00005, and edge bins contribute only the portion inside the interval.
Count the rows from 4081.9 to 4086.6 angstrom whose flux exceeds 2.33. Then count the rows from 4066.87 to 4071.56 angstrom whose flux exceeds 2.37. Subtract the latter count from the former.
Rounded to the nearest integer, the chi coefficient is 1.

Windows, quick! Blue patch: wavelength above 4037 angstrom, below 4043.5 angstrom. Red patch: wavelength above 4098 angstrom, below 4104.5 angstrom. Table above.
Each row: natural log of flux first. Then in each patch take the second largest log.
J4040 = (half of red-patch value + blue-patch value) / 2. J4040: 0.620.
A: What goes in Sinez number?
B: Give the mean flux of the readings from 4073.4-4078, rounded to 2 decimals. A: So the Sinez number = 2.64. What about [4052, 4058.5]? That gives 2.29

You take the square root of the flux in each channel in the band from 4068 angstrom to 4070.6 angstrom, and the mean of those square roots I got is 1.57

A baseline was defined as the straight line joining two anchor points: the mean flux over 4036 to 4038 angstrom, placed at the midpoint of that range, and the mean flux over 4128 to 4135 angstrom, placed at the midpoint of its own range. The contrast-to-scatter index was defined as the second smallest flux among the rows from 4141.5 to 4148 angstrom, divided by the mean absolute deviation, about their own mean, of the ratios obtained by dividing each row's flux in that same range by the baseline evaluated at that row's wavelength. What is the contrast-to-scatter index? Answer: 30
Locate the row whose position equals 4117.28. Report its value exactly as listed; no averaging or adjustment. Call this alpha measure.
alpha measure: 2.682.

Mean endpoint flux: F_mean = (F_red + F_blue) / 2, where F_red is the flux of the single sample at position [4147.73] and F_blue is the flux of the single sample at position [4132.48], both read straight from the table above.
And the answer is 2.30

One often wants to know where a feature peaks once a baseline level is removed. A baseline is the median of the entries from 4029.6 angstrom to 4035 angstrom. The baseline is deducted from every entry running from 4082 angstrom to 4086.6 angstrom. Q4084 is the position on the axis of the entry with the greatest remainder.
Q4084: 4084.23 angstrom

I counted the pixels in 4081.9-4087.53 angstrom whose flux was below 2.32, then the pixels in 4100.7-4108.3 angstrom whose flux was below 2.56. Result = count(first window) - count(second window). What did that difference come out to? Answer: -6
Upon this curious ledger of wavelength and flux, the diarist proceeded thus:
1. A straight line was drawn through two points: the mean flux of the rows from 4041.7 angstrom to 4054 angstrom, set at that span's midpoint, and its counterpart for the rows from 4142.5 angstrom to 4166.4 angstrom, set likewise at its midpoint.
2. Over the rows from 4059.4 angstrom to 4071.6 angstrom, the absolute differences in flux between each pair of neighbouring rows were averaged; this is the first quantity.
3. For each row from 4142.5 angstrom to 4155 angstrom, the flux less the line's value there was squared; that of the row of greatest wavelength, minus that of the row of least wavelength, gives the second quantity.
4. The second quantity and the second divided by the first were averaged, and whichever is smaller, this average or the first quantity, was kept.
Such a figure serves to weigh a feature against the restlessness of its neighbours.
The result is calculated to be -0.24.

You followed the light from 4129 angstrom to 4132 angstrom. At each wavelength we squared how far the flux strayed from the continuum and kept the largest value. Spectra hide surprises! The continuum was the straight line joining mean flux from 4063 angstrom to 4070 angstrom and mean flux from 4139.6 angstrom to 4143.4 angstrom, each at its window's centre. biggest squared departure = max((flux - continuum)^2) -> 0.22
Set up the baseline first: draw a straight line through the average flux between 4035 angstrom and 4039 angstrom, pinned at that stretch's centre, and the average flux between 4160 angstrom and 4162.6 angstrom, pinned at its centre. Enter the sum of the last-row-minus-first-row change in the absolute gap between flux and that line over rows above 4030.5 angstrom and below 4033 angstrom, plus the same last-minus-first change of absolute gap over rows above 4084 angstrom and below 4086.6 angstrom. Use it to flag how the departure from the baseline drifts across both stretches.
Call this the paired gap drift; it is 0.20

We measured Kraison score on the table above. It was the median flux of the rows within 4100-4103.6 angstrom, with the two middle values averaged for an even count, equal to 2.09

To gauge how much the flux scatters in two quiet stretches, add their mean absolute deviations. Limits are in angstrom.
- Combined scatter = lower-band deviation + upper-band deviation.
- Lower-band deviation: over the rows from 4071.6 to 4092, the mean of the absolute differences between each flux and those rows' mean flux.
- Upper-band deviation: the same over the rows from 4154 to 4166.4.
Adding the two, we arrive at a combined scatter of 0.451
